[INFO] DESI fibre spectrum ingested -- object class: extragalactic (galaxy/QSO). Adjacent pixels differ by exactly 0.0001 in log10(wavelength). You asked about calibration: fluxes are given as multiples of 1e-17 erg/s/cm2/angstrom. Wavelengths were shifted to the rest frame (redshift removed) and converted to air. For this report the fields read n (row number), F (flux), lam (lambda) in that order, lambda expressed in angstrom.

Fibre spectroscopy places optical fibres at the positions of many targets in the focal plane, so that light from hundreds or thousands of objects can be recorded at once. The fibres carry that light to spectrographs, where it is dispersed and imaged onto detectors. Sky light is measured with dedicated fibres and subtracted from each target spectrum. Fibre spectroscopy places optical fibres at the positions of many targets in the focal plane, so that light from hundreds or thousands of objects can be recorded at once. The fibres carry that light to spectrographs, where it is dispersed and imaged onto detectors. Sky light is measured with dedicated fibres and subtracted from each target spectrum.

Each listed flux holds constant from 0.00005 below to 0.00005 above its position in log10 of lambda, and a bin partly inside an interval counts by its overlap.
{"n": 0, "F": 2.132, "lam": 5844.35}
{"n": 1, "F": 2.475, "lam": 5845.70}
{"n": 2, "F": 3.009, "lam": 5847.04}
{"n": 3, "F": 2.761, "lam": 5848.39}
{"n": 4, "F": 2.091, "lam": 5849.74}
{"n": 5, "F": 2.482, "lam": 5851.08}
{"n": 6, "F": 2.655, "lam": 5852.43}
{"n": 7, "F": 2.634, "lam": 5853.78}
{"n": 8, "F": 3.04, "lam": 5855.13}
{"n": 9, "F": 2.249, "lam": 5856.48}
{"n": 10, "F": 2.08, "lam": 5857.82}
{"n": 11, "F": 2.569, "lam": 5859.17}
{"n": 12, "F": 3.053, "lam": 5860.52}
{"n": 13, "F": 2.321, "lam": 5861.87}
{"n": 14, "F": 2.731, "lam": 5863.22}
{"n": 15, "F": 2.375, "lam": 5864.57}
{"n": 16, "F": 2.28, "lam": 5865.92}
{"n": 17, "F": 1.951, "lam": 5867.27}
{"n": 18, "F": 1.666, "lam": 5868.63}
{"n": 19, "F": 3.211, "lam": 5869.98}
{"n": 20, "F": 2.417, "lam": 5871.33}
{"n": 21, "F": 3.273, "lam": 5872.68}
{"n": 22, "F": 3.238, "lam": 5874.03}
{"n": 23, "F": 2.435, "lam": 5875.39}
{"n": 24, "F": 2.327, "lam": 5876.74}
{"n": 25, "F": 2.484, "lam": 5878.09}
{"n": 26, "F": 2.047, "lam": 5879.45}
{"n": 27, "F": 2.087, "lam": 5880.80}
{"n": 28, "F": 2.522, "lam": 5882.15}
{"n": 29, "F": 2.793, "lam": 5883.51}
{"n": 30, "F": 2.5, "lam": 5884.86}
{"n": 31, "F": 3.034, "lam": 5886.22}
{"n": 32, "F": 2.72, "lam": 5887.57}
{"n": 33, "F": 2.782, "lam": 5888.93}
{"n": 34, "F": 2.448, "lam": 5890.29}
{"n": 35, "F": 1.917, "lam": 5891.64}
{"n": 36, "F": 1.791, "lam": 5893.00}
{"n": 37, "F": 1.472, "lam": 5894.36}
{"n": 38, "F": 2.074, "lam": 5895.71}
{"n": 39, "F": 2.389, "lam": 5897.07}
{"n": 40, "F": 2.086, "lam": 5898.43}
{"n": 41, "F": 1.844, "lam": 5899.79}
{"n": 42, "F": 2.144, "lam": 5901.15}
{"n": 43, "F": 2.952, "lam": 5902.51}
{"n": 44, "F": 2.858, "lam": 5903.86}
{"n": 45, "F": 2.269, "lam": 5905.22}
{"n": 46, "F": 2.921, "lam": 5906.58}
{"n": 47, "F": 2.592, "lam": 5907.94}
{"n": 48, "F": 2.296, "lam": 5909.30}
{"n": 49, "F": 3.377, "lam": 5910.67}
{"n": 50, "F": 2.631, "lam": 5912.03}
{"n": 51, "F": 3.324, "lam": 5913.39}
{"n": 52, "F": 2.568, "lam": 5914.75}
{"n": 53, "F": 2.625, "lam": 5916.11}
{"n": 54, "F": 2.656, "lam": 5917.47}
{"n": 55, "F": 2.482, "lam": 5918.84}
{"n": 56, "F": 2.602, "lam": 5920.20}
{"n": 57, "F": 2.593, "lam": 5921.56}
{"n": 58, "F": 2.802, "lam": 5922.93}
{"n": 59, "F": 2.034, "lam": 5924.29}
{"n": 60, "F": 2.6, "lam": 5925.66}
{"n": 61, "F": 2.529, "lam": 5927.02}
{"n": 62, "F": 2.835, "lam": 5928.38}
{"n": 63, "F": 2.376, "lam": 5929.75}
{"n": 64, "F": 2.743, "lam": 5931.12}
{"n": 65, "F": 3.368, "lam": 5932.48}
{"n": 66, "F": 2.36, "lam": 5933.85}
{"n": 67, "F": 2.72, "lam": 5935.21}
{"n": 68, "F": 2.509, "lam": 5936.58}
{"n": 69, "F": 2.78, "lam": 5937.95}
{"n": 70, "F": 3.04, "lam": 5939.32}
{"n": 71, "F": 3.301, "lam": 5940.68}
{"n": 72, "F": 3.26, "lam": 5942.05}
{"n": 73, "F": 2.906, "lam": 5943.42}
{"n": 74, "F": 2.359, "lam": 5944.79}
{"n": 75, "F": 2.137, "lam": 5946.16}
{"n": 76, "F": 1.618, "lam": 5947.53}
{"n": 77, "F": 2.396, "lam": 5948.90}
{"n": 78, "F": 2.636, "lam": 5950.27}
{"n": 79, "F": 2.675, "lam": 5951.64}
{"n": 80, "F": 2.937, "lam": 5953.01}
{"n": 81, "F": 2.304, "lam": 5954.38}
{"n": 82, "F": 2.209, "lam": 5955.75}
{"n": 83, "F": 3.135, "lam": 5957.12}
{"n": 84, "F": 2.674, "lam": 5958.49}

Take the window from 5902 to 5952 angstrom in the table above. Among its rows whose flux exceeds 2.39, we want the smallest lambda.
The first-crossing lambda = 5902.51 angstrom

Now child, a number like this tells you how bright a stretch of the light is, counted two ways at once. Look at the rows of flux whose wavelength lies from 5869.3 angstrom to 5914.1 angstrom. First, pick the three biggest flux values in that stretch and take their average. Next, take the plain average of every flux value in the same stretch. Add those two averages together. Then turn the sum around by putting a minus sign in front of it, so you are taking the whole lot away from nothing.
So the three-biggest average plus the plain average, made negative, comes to -5.85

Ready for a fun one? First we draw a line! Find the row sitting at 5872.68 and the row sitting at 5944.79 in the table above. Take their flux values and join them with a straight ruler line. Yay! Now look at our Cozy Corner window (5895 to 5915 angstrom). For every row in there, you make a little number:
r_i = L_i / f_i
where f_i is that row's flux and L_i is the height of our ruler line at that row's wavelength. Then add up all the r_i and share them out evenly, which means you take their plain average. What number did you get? 1.16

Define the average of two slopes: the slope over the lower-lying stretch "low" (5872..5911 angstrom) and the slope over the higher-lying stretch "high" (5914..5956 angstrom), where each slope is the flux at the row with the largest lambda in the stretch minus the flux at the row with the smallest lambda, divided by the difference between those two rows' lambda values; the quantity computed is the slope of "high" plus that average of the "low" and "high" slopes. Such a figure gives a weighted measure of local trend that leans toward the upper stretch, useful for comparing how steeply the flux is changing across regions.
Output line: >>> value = -0.012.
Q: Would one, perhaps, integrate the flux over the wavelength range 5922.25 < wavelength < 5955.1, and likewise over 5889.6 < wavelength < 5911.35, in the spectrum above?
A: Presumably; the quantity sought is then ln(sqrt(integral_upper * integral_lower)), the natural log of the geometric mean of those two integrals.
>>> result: 4.19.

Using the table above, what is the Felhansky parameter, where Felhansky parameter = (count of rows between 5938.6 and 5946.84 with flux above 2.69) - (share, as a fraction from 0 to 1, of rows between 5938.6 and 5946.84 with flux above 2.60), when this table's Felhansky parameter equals 3.3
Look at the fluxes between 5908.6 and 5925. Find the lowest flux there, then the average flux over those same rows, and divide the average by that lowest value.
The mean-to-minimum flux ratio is 1.31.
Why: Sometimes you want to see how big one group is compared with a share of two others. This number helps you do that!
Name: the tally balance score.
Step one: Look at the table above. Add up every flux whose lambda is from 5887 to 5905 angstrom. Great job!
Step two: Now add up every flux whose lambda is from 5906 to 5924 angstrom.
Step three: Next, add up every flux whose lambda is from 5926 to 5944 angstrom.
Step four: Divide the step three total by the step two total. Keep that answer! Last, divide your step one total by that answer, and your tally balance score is 28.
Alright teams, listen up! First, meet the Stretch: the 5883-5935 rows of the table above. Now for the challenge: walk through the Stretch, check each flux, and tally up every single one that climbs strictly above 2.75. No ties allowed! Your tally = 11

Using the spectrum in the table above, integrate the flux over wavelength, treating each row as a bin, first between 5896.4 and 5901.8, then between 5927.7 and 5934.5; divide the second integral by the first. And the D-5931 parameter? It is 1.6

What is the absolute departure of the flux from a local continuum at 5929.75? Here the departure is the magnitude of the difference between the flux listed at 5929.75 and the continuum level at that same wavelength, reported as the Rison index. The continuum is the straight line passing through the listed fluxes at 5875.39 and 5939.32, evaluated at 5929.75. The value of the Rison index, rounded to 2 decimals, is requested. 0.57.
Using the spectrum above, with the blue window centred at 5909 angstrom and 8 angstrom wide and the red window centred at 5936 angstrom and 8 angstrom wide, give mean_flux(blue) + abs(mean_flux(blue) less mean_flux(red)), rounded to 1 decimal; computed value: 2.8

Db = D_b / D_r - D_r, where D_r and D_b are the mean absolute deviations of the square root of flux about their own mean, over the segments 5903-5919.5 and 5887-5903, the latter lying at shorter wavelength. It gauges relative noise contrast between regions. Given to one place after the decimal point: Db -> 1.4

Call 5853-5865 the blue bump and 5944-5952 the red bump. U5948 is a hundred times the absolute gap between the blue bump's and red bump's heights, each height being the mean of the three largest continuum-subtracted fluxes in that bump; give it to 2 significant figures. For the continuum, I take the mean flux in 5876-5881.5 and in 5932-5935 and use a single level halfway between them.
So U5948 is 37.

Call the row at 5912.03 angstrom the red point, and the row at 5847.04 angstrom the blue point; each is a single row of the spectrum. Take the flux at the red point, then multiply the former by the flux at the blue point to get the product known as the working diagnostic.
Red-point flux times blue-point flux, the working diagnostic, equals 7.9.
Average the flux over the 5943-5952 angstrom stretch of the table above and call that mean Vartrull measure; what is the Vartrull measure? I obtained 2.4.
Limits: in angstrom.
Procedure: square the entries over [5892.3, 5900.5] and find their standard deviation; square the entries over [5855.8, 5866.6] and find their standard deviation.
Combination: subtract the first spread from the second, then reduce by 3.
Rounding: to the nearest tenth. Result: -2.6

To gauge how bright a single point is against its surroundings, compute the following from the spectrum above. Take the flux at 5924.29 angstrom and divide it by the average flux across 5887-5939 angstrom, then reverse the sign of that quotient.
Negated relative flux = -0.80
